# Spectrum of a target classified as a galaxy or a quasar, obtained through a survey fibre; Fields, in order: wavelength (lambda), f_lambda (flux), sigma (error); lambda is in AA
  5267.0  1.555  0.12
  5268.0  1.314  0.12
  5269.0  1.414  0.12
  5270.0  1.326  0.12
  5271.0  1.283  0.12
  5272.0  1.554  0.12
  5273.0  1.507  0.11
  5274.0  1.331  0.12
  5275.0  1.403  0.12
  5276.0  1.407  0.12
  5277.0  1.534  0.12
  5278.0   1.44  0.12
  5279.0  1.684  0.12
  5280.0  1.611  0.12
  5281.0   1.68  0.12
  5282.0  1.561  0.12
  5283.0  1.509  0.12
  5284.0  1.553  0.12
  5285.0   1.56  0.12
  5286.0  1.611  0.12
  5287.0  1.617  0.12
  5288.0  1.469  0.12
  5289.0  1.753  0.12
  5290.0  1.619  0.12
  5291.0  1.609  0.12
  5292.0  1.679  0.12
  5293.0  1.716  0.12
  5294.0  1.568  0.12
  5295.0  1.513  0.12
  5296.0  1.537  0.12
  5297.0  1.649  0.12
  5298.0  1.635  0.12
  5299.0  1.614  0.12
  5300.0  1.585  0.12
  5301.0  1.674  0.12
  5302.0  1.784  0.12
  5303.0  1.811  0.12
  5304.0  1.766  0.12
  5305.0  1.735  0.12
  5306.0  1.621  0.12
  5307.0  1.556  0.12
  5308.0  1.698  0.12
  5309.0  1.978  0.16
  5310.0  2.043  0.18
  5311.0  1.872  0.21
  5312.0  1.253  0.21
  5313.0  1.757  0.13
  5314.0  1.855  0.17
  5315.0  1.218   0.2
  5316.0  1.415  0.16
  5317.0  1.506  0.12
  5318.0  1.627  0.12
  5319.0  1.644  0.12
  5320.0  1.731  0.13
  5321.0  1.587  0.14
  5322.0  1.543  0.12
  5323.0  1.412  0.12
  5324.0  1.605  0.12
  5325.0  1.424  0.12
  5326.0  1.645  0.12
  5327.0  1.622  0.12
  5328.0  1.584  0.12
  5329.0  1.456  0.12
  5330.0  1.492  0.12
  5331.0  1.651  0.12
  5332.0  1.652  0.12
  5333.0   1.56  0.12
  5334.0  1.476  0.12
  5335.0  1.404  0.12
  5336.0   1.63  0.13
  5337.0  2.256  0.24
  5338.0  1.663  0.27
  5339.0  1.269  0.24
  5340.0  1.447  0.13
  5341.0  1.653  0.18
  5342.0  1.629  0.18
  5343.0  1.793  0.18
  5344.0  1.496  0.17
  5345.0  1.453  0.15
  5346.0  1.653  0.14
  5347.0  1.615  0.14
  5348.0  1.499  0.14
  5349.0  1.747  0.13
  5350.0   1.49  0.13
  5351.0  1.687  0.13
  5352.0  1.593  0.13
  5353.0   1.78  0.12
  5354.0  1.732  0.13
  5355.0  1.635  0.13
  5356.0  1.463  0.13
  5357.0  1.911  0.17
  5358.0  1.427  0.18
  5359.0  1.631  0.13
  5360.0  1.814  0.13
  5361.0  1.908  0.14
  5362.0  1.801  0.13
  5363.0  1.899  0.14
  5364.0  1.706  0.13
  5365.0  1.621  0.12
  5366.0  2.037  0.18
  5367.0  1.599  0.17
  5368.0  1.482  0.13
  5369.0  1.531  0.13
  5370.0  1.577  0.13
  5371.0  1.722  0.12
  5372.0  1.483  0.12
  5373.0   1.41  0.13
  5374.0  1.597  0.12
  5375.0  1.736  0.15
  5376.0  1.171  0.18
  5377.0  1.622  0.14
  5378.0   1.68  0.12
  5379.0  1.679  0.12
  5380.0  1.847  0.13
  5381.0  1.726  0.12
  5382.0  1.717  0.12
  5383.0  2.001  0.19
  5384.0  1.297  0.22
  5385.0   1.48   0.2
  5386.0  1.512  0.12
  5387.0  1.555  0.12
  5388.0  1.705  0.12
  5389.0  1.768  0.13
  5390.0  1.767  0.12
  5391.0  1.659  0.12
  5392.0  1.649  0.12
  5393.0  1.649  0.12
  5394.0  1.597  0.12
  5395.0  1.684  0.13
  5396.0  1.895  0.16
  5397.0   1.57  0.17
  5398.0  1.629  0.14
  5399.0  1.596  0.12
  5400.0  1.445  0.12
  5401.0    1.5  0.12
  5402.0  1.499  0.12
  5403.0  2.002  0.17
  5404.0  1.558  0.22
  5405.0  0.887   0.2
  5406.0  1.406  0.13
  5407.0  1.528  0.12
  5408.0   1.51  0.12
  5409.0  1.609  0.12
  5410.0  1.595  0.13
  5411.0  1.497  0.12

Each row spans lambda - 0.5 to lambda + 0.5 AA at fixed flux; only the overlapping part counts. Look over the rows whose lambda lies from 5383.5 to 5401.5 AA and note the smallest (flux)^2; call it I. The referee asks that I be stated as 1.7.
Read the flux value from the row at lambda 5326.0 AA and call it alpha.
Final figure 1.645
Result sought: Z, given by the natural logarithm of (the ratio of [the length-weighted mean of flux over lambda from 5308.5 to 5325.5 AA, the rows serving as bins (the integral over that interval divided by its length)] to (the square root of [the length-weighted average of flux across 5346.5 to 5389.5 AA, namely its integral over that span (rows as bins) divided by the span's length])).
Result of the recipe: 0.230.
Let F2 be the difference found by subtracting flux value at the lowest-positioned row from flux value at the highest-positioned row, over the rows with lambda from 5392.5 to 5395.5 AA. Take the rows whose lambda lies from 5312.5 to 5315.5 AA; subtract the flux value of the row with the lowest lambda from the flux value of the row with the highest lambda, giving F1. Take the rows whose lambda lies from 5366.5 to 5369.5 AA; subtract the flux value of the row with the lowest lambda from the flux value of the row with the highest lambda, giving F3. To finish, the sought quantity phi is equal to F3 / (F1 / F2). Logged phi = 0.0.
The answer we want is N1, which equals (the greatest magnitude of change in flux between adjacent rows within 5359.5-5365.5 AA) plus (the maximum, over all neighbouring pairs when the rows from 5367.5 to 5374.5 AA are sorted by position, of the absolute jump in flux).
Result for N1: 0.4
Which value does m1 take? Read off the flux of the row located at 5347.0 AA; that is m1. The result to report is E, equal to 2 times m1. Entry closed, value 3.23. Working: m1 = 1.615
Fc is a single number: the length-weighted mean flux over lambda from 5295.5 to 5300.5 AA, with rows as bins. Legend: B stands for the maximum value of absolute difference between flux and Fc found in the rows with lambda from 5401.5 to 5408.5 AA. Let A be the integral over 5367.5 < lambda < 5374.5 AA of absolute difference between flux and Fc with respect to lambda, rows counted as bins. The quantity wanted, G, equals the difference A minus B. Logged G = -0.1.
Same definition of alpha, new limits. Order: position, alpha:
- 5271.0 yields 1.283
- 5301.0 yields 1.674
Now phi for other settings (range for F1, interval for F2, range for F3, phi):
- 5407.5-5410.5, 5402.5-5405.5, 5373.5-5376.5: 5.6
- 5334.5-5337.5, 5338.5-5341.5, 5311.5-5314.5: 0.3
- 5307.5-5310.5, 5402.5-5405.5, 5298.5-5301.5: -0.2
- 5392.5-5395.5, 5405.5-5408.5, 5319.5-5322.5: -0.6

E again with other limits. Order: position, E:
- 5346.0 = 3.31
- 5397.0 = 3.14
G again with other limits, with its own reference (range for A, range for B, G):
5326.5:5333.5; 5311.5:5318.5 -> 0.1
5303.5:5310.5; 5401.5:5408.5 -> 0.5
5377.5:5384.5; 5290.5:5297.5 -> 1.2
